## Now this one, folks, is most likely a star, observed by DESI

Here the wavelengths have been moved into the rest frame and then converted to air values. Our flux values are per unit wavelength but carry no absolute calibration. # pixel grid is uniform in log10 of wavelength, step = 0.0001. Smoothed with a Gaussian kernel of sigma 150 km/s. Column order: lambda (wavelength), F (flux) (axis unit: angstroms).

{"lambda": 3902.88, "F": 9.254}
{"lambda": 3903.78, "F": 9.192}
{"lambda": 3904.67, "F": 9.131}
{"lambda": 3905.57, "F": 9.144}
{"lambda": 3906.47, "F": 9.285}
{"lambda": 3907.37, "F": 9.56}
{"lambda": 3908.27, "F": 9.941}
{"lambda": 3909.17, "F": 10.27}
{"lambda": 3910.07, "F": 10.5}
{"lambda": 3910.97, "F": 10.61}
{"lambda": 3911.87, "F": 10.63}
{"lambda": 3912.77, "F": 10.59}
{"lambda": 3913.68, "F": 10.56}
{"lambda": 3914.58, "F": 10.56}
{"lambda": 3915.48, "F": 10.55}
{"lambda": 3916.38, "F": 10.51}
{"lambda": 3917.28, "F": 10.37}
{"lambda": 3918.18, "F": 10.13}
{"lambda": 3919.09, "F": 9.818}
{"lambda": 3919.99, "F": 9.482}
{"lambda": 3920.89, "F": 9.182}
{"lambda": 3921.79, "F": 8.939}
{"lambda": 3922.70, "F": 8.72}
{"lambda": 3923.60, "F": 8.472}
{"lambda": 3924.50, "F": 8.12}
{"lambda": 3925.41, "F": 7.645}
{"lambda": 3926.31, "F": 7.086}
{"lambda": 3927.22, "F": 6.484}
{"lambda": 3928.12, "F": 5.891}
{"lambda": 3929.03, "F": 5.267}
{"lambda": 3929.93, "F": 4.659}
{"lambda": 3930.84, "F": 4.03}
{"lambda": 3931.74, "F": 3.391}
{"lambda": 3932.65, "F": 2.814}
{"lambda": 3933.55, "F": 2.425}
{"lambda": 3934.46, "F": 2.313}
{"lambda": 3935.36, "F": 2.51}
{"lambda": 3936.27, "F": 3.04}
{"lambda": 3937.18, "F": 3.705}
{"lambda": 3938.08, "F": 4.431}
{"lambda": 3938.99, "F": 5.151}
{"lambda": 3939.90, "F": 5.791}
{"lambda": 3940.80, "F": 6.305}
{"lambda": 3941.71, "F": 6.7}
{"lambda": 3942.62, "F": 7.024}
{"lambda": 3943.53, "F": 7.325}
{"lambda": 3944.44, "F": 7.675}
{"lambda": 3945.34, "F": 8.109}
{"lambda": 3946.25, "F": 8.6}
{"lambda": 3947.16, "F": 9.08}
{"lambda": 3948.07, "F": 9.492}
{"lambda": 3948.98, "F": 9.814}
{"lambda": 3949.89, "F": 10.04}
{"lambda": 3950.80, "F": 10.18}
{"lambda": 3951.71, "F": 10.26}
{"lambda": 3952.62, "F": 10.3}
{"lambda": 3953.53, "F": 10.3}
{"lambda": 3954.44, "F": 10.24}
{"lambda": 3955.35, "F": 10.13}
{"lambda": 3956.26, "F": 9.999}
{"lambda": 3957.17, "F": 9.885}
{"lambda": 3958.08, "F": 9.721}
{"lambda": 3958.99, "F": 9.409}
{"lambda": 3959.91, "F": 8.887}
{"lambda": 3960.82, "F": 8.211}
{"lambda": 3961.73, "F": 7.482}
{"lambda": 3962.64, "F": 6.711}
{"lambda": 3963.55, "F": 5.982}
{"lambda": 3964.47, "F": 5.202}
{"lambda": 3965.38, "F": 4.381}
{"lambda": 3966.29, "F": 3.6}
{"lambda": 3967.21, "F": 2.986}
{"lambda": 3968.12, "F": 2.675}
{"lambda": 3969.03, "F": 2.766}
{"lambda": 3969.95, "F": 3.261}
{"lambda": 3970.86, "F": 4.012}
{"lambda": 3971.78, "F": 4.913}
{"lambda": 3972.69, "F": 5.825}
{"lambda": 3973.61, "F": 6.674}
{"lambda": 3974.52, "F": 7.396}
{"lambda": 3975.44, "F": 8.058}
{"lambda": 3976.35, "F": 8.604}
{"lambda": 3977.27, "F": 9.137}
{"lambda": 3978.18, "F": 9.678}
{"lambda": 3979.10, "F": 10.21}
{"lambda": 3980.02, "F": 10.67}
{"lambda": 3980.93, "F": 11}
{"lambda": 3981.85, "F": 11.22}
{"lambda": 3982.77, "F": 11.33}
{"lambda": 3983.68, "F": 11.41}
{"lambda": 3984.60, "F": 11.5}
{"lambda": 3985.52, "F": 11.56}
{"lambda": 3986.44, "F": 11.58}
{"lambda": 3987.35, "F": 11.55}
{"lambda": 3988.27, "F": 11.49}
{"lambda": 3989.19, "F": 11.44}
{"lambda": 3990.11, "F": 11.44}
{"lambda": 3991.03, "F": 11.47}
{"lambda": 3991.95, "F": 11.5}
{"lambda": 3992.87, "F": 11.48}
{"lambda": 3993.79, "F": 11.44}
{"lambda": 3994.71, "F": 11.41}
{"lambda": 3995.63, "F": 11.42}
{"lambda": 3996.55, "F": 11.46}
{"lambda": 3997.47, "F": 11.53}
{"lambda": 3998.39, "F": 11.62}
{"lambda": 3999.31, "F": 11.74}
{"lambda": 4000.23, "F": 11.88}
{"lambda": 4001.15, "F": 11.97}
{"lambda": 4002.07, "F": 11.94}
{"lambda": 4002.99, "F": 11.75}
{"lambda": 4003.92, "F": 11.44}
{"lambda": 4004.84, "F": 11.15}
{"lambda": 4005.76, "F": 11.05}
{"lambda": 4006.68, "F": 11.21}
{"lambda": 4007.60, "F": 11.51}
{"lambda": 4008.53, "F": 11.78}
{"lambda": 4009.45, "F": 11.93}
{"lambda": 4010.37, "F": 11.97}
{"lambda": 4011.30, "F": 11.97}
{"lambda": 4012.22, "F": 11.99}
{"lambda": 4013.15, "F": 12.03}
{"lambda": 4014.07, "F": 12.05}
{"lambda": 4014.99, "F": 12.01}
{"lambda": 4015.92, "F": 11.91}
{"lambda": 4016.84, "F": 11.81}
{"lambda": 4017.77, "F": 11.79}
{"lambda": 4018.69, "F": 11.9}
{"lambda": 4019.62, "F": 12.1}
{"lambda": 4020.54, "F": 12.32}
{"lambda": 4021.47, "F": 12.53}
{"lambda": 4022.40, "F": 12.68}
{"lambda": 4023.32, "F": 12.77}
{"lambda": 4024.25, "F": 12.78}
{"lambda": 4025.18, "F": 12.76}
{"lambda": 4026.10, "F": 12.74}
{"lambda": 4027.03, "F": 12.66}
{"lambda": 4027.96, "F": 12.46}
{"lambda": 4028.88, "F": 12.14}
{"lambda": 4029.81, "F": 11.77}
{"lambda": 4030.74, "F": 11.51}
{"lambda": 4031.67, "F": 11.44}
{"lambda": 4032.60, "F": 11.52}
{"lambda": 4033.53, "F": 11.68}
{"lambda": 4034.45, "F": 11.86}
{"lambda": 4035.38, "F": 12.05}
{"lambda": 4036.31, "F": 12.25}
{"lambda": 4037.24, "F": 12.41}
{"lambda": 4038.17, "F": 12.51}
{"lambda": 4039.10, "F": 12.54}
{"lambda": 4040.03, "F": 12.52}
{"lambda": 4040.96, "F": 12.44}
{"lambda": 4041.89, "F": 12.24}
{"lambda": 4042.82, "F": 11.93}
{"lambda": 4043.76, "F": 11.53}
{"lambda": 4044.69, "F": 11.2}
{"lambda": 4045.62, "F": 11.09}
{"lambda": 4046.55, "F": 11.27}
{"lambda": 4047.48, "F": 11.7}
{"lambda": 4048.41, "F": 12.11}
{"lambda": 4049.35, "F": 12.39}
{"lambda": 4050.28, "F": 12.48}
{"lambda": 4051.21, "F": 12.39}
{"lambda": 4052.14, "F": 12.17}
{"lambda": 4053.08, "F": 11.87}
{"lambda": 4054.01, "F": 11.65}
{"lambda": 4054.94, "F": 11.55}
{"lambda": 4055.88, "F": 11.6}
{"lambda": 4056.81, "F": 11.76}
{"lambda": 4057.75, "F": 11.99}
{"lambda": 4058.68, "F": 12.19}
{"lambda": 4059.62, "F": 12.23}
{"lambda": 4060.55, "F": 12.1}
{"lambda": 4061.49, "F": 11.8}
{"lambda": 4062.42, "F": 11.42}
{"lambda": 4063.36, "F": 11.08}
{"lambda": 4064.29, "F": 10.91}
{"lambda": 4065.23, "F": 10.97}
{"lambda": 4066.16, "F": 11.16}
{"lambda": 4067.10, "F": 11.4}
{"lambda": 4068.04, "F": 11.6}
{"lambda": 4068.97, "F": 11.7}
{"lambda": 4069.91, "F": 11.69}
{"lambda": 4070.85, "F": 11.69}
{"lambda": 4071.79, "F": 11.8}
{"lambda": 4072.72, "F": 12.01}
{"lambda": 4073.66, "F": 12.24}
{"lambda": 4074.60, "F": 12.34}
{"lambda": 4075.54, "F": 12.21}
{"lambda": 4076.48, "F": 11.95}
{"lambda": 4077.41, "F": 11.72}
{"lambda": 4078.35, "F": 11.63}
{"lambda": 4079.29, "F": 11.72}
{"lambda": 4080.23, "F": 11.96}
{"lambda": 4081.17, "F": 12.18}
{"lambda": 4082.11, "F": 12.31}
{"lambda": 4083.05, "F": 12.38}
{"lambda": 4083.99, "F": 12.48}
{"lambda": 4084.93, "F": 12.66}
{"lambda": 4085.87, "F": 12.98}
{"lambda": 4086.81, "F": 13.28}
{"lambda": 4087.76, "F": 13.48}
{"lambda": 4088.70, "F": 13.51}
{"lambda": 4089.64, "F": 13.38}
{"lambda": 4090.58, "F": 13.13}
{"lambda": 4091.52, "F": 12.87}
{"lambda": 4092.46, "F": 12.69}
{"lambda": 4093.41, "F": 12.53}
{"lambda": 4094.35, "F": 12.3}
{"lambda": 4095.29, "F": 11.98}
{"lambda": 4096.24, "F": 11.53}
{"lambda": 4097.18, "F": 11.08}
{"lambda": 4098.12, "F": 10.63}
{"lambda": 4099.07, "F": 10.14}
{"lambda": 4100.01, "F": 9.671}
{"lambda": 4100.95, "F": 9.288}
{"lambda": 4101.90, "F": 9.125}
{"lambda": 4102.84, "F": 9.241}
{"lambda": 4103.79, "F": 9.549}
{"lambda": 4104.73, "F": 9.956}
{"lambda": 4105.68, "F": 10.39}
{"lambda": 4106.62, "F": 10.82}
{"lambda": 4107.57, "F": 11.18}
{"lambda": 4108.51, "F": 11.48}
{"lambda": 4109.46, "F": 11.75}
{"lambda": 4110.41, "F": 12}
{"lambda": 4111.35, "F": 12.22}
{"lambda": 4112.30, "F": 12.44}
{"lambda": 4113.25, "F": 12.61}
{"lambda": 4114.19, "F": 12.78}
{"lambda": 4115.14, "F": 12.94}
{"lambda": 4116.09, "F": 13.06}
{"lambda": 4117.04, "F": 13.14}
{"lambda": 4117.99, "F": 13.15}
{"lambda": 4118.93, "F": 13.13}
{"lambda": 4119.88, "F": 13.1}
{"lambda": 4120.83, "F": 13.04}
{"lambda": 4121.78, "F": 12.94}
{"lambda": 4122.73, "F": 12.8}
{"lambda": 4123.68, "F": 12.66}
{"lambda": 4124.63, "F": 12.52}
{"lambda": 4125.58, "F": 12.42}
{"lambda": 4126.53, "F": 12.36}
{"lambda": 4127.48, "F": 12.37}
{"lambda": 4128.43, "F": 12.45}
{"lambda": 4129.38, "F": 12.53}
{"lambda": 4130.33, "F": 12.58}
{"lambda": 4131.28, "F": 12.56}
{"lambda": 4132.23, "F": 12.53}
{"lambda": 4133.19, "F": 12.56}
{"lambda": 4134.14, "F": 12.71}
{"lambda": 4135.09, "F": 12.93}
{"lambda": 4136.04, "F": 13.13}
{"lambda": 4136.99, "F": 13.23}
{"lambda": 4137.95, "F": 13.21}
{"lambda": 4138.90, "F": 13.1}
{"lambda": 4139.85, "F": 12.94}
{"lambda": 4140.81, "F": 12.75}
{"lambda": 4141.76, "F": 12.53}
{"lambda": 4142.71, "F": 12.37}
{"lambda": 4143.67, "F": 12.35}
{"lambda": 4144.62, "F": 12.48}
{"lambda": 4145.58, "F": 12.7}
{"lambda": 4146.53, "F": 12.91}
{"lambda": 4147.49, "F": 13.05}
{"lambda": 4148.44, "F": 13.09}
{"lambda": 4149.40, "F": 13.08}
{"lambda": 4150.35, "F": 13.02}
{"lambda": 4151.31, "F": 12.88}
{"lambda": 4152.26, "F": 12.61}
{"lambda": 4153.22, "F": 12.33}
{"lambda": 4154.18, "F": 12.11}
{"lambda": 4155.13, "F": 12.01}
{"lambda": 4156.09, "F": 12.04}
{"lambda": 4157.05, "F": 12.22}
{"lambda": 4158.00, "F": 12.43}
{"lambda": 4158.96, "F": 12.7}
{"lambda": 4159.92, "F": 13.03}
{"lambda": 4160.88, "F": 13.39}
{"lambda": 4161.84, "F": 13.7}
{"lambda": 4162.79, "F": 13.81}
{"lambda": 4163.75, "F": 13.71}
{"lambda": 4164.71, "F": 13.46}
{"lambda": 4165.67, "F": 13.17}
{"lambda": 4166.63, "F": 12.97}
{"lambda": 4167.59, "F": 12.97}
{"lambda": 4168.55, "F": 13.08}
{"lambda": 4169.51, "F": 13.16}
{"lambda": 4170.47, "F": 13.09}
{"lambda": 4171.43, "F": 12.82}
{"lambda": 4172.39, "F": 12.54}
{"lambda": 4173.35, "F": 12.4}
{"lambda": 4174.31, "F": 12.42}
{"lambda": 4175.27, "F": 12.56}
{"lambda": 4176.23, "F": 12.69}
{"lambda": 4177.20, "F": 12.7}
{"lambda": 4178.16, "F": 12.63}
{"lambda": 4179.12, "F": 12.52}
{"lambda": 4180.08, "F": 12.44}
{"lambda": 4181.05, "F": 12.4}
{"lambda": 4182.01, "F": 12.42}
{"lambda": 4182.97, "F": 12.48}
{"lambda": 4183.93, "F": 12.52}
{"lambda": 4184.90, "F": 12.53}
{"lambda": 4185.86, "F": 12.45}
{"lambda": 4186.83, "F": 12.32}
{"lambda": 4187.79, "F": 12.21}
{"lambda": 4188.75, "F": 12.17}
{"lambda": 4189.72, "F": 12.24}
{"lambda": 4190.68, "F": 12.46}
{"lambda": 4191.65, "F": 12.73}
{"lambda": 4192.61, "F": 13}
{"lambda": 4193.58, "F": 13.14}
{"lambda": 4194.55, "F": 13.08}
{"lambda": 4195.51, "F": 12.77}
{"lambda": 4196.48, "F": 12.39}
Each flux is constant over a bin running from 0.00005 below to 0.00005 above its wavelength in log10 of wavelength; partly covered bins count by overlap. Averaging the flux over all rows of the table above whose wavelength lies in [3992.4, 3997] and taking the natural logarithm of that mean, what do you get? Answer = 2.44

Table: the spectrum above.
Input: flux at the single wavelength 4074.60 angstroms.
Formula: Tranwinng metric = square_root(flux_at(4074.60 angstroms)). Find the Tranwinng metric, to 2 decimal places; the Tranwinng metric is 3.51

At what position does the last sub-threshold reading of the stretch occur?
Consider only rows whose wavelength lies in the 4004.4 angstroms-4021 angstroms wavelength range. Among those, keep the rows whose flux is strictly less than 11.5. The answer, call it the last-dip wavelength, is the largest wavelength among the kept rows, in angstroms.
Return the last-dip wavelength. 4006.68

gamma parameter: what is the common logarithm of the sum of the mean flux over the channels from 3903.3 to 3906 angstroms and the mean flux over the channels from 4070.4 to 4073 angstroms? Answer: 1.32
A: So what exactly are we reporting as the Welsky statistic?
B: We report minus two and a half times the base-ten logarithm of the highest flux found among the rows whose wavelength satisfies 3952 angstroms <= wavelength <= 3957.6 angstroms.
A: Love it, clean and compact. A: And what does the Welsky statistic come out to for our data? -2.53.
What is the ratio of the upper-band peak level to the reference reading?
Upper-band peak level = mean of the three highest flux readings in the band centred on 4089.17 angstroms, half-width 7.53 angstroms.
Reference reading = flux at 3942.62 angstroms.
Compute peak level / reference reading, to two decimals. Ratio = 1.92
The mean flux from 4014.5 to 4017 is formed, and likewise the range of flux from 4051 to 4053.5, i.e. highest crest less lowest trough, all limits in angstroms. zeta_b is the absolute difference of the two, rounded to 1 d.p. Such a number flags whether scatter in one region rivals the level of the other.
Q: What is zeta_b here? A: 11.4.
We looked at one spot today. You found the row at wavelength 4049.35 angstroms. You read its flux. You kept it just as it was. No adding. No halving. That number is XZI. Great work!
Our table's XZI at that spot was 12.39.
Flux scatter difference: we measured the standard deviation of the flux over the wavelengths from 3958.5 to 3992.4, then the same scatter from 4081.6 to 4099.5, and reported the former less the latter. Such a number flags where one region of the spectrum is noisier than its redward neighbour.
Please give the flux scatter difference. 2.2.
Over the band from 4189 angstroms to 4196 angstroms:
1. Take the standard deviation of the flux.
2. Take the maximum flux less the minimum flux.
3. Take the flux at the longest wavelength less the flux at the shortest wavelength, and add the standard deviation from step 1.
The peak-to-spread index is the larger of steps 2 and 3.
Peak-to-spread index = 0.9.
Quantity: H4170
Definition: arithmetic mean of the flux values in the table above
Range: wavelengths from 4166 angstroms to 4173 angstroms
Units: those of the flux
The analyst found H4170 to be 12.9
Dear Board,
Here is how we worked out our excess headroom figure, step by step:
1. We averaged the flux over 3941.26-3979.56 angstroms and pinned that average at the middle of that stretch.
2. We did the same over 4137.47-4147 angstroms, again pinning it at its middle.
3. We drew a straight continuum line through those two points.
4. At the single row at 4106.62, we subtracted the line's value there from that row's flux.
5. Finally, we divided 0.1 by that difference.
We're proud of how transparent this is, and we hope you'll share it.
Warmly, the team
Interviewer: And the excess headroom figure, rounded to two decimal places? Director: -0.11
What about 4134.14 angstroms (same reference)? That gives 0.49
